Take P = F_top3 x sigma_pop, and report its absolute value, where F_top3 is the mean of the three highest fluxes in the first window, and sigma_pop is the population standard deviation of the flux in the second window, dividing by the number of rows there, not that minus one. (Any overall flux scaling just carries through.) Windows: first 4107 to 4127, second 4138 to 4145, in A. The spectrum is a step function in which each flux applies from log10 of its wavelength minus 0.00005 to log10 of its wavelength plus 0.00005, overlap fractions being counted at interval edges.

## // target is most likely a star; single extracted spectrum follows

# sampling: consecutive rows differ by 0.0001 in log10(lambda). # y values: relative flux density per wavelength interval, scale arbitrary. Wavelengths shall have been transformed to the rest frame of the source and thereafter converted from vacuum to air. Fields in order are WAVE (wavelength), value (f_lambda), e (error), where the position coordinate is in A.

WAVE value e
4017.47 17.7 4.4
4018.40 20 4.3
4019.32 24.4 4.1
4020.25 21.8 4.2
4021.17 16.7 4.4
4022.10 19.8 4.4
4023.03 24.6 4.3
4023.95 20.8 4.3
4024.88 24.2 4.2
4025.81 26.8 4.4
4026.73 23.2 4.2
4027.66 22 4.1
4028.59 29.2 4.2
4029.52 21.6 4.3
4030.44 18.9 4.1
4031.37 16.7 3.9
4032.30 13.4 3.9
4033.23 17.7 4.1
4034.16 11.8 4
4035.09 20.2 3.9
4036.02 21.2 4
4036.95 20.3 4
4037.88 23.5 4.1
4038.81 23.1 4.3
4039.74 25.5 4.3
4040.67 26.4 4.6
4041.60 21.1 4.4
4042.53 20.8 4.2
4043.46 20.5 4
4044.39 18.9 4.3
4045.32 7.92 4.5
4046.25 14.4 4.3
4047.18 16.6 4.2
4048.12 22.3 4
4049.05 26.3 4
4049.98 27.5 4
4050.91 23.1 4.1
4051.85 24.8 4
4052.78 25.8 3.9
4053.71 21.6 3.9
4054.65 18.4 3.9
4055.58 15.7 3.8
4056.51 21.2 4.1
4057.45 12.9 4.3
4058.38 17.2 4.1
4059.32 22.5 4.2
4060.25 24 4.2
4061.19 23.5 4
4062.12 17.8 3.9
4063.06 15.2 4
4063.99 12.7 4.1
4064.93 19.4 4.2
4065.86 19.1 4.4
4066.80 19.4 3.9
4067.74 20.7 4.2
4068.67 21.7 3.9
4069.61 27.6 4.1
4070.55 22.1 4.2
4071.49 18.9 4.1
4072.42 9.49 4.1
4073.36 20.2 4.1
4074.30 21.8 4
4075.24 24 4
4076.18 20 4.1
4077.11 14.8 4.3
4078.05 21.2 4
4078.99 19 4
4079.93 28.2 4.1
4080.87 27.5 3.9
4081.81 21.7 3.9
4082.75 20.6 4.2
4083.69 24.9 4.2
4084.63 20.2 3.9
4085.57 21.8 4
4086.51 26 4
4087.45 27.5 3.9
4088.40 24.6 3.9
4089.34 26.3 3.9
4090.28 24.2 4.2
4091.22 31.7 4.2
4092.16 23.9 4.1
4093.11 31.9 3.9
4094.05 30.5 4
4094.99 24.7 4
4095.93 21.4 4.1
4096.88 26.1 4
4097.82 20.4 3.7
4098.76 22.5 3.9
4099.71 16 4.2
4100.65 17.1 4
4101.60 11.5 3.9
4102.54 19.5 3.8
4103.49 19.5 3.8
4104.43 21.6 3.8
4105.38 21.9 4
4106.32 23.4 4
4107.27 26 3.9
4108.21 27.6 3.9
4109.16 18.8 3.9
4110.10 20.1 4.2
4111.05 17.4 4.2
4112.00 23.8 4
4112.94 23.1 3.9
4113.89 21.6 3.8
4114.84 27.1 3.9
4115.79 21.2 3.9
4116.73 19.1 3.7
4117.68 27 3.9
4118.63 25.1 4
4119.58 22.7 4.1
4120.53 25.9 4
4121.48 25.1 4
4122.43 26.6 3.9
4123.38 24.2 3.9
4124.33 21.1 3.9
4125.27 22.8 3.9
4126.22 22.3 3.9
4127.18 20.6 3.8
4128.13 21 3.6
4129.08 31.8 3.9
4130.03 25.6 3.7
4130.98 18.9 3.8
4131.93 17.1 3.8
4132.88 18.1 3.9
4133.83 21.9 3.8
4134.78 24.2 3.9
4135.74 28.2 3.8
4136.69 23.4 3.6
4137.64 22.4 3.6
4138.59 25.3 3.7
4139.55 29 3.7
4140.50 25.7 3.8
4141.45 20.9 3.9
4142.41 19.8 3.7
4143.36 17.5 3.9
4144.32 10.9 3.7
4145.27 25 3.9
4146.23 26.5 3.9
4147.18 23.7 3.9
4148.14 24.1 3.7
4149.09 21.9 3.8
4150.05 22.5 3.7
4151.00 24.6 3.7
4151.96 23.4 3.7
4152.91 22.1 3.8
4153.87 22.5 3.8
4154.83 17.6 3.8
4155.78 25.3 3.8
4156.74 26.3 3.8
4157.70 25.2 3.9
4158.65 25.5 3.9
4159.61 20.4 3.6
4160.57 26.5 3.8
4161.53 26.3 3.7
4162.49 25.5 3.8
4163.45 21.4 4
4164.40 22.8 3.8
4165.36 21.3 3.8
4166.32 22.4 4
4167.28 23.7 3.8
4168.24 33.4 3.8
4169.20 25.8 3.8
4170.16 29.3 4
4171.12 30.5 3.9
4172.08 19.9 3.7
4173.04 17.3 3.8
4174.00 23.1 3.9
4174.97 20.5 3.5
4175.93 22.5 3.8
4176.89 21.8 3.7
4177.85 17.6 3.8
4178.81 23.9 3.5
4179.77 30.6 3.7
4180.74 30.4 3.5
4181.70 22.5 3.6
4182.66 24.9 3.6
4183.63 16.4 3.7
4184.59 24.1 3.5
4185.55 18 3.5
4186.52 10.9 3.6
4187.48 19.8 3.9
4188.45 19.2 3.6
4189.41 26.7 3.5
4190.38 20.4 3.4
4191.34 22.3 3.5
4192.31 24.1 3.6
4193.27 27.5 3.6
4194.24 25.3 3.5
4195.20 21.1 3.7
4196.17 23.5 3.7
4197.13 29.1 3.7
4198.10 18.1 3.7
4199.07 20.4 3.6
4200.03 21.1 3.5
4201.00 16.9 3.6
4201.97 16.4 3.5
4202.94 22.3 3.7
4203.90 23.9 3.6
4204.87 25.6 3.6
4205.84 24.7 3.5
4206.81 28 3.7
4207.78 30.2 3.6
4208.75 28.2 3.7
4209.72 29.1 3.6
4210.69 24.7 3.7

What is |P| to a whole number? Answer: 153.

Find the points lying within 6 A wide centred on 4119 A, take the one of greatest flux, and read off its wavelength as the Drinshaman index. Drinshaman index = 4117.68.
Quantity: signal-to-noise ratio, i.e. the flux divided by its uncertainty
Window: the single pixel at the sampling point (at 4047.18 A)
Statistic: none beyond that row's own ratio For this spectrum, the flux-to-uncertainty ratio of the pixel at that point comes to 4.0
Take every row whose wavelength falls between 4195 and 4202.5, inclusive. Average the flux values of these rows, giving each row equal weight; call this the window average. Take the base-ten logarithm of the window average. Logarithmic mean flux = 1.32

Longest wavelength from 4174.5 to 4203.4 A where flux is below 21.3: 4201.97 A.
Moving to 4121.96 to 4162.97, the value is 4159.61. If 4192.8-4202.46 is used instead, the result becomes 4201.97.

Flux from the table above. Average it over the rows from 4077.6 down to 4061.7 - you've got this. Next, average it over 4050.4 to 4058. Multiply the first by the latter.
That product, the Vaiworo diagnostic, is 391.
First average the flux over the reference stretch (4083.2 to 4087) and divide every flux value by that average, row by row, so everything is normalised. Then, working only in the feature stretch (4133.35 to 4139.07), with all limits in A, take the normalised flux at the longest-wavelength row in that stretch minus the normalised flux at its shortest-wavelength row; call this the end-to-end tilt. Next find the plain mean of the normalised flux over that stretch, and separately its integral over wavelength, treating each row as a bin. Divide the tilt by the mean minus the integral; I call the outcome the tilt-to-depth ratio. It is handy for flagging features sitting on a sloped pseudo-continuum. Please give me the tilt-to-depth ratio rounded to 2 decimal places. -0.03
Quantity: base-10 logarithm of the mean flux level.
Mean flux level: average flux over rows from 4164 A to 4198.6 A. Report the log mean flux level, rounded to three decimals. 1.363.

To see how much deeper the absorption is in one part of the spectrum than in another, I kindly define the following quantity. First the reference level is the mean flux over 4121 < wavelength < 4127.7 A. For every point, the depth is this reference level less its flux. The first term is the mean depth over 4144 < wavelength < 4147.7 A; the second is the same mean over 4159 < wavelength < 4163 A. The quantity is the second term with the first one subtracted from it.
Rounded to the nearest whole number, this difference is -3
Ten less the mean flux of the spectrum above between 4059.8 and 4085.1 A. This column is -10.6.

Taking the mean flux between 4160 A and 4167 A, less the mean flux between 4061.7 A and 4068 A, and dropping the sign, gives 6.0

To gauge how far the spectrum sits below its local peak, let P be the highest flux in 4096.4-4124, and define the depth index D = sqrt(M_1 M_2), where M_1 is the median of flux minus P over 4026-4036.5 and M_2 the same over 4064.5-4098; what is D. 6.6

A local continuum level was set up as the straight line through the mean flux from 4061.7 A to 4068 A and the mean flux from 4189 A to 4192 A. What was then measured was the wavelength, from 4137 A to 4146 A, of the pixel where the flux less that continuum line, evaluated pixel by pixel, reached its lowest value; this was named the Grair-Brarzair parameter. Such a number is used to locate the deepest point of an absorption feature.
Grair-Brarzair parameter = 4144.32 A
